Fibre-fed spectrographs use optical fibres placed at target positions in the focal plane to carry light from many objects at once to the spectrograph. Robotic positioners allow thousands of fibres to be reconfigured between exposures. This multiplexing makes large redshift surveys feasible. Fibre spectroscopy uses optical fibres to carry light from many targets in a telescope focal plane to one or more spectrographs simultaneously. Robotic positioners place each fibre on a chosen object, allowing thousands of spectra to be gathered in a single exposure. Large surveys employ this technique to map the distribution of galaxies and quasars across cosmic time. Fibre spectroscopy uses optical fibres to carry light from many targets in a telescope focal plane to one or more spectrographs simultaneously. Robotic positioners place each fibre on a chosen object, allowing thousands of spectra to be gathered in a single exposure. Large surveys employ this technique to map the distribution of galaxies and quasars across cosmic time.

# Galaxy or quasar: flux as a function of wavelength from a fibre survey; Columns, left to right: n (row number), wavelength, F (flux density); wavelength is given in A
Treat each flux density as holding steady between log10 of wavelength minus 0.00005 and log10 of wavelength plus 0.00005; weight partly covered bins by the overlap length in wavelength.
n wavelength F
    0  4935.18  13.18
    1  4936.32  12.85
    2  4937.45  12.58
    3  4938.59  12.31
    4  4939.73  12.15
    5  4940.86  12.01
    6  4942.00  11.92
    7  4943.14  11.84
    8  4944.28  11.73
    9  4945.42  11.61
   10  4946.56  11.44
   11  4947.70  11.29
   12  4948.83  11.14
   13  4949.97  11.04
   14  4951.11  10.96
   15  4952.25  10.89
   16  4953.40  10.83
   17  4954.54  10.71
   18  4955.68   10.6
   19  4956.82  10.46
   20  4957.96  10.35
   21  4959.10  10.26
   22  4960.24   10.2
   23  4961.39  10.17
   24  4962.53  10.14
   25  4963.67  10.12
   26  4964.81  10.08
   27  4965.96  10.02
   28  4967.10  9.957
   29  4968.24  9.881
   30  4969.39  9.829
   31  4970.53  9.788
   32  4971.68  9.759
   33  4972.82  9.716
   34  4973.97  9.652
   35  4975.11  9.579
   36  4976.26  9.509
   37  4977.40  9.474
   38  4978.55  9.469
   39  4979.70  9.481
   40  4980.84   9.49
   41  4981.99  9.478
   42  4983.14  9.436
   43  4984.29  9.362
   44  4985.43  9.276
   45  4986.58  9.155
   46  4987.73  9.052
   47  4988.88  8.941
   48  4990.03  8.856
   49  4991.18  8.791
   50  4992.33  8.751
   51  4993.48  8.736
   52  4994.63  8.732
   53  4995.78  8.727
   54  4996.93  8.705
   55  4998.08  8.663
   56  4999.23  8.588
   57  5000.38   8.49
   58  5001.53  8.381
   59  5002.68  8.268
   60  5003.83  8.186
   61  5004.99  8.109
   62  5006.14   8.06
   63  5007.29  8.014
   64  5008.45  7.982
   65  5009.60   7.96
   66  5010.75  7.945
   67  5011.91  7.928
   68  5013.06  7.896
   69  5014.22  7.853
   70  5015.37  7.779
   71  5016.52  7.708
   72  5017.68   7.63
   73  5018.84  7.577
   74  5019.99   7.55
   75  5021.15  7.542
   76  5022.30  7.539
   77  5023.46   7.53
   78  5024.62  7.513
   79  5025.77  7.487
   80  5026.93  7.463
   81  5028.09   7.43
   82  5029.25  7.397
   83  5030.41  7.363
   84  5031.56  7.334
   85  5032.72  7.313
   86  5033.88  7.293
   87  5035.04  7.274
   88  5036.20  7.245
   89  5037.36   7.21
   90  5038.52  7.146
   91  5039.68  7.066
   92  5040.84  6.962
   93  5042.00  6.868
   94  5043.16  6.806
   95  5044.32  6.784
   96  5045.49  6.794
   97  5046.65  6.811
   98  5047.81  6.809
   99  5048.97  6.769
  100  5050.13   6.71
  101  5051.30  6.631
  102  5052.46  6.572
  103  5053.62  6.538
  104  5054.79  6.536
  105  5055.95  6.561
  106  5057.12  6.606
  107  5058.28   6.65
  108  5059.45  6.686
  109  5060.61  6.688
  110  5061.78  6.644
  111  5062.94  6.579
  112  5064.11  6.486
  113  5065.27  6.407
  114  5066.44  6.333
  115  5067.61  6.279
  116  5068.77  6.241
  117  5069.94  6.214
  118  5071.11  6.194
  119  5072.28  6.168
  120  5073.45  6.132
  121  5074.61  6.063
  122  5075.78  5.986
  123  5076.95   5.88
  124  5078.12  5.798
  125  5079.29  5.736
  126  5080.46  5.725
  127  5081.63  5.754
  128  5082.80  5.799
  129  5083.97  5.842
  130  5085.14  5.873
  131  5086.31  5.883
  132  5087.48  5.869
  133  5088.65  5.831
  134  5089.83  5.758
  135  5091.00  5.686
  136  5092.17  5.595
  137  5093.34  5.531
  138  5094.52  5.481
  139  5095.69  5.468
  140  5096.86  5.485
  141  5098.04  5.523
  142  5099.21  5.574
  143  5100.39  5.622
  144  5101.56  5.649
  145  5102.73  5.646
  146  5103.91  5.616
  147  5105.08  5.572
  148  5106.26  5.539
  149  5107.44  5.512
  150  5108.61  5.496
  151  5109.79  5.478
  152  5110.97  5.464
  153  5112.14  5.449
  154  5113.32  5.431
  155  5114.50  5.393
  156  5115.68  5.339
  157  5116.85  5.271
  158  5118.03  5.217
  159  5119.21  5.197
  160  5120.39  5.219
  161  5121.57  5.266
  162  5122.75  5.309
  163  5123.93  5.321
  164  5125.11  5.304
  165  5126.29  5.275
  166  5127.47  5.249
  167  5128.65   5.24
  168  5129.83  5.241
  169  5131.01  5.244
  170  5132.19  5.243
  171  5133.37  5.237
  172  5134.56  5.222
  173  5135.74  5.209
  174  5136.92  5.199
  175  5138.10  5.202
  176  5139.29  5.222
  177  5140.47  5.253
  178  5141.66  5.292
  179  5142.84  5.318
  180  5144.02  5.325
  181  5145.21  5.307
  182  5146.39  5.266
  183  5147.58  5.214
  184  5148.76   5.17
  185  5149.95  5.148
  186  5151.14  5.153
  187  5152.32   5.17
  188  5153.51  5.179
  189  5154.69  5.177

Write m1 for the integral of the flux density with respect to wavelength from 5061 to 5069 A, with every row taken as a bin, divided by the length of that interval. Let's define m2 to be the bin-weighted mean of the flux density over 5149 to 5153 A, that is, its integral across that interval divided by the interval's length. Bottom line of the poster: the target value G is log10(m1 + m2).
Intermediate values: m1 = 6.4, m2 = 5.2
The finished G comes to 1.06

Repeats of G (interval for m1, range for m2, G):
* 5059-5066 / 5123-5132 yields 1.07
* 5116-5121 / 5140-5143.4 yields 1.02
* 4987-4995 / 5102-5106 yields 1.16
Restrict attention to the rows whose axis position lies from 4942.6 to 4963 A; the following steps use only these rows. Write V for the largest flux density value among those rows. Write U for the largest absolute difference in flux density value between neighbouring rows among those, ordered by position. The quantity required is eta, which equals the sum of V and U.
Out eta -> 12.0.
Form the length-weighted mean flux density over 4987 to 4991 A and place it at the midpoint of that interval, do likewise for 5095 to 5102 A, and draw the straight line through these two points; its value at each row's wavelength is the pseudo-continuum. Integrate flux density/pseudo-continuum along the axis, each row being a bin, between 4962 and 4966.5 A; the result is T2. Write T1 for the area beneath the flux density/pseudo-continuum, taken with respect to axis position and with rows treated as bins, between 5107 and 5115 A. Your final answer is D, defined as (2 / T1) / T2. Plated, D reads 0.05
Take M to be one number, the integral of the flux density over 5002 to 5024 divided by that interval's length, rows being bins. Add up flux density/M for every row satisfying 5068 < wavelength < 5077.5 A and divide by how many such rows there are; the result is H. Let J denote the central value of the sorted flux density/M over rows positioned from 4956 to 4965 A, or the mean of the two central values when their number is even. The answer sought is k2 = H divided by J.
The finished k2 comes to 0.6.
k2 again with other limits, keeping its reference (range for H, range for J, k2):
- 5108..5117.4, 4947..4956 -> 0.5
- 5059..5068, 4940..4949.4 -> 0.6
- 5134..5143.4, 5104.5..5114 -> 1.0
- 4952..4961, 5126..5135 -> 2.0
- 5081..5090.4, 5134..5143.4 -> 1.1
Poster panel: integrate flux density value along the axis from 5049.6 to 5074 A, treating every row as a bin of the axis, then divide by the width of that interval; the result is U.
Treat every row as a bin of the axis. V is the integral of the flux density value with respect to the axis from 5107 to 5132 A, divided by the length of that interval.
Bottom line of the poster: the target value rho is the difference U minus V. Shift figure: 1.14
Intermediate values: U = 6.5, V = 5.3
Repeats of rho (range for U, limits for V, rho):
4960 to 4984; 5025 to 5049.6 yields 2.63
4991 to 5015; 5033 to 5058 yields 1.45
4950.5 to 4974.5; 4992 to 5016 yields 1.94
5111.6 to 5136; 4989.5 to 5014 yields -3.08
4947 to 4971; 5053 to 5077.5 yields 4.05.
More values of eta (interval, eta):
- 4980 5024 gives 9.6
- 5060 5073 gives 6.8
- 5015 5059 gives 7.9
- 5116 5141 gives 5.4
